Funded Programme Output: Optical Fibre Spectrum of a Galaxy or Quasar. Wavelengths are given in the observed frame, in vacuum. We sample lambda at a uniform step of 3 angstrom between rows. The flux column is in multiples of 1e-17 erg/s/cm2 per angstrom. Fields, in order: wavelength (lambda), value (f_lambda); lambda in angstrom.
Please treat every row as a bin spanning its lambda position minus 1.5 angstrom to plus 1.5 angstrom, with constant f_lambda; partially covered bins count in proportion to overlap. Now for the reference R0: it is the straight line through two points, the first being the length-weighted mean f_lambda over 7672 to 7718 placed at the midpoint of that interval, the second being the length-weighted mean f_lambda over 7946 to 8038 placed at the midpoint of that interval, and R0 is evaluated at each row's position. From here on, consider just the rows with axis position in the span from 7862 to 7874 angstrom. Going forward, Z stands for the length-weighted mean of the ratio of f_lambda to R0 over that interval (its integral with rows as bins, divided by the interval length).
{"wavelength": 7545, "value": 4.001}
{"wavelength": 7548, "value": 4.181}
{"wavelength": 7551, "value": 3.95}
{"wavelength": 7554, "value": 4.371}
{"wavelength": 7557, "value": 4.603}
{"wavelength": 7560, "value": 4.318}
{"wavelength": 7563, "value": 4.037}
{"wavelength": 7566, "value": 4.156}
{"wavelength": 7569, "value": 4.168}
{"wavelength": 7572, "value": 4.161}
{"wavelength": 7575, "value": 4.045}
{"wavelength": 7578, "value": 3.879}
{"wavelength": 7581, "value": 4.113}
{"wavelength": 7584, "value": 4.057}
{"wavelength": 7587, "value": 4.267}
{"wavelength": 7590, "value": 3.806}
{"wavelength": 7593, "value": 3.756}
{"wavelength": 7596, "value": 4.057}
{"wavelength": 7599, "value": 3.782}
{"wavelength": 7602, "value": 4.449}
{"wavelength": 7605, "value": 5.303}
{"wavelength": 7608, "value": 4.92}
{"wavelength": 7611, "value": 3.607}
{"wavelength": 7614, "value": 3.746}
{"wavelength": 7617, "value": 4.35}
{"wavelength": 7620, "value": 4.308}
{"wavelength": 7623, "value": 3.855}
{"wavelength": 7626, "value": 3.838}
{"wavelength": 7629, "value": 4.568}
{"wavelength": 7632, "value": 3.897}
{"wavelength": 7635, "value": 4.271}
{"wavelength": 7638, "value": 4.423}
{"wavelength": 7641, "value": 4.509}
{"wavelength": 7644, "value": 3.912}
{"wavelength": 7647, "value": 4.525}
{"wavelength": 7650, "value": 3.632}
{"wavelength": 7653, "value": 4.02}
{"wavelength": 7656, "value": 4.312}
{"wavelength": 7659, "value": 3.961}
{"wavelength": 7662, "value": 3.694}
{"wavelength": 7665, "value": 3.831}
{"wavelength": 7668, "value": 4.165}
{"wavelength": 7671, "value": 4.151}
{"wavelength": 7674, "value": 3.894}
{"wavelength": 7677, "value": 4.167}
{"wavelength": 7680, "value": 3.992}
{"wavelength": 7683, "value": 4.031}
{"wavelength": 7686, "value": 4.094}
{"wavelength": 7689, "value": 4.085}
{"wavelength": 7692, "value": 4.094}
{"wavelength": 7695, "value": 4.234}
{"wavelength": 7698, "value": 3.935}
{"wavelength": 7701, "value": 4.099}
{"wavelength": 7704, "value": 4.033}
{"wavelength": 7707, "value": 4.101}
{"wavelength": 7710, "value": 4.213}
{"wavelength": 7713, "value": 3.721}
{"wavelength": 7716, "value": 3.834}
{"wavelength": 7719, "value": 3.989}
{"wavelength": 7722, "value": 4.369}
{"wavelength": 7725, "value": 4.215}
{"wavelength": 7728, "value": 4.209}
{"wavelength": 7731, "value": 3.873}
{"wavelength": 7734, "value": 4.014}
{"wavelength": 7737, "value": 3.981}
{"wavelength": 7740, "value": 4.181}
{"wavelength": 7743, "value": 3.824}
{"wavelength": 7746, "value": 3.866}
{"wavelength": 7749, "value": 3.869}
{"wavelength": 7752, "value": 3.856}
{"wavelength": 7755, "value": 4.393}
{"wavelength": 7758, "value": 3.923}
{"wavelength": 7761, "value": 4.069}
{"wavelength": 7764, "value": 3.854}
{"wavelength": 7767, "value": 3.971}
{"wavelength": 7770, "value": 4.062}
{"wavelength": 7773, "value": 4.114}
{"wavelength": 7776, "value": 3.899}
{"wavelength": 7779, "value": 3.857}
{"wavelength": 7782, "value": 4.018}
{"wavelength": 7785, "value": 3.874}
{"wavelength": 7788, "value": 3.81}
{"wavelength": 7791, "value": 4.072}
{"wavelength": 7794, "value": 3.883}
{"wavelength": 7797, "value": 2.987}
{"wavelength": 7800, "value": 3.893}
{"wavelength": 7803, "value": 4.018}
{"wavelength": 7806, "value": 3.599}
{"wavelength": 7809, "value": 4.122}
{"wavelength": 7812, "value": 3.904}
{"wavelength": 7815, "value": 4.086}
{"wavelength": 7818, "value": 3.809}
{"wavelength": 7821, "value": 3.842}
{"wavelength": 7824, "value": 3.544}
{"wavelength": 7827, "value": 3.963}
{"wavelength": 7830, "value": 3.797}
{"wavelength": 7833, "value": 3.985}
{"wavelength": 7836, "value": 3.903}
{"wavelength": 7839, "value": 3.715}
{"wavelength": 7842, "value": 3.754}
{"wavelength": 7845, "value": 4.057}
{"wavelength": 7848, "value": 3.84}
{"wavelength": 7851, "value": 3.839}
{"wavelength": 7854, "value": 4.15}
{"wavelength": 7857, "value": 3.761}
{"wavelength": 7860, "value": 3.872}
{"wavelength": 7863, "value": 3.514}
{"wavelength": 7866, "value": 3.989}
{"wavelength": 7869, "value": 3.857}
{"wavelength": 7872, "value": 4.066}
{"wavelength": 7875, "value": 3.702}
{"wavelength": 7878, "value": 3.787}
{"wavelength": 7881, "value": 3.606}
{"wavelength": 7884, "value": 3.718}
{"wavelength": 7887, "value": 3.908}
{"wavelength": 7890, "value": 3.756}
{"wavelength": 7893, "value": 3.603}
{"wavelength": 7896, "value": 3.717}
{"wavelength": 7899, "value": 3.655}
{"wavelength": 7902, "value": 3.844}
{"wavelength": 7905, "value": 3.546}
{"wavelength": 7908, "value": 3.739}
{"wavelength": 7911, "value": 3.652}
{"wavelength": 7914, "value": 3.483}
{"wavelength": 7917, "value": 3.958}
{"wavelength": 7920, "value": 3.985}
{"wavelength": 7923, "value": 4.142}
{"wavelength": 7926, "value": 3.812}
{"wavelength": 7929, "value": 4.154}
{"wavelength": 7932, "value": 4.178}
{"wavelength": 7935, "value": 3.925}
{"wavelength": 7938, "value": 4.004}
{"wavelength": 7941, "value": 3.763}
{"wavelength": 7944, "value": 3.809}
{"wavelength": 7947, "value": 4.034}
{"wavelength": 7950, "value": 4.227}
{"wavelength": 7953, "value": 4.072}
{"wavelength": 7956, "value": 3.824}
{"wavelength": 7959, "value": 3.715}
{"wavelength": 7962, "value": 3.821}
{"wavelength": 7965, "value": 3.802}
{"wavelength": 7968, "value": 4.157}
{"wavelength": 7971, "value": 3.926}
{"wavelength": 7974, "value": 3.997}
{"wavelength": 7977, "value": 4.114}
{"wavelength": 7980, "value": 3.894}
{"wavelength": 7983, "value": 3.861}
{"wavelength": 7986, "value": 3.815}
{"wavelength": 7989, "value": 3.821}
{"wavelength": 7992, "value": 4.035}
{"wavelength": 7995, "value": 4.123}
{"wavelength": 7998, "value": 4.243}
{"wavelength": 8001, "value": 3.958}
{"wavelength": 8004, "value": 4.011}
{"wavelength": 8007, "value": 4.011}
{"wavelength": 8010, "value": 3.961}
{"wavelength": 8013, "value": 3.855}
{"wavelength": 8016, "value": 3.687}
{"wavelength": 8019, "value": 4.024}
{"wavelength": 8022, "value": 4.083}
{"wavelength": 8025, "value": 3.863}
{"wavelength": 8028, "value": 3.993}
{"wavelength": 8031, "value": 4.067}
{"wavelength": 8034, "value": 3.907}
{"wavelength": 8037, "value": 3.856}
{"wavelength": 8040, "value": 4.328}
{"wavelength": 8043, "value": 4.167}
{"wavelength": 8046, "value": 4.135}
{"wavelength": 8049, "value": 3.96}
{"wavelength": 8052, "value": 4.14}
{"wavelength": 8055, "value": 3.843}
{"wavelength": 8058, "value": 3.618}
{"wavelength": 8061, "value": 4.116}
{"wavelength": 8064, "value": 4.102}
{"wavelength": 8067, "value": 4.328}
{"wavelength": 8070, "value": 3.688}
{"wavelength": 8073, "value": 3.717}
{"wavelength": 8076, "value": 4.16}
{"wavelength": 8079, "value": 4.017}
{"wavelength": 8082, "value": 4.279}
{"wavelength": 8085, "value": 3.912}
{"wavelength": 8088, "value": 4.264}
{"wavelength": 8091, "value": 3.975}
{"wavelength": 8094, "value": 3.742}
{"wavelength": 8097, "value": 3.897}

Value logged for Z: 0.97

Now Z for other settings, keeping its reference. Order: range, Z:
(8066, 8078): 1.01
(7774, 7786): 0.98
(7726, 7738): 1.00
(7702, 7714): 1.00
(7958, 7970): 0.98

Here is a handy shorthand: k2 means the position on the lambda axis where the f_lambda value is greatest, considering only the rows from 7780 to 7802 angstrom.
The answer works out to 7791 angstrom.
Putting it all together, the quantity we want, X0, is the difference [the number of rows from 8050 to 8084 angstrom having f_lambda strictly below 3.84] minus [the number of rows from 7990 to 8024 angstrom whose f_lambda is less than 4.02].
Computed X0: -3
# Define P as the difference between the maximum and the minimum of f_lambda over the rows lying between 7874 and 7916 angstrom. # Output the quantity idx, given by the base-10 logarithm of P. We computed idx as -0.37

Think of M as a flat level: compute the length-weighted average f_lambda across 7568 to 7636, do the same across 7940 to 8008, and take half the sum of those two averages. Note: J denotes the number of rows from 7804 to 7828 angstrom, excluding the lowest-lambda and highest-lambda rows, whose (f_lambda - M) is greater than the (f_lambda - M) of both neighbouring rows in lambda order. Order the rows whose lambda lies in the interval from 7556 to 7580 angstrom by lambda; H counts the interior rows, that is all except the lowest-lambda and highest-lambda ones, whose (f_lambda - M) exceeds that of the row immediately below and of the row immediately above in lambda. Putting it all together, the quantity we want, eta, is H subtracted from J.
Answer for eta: 2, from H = 1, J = 3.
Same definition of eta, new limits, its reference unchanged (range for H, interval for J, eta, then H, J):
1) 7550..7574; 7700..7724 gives -1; 2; 1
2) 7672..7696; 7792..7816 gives 0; 2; 2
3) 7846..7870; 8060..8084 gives -1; 3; 2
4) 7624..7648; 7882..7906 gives 1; 2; 3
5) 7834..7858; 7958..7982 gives 1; 2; 3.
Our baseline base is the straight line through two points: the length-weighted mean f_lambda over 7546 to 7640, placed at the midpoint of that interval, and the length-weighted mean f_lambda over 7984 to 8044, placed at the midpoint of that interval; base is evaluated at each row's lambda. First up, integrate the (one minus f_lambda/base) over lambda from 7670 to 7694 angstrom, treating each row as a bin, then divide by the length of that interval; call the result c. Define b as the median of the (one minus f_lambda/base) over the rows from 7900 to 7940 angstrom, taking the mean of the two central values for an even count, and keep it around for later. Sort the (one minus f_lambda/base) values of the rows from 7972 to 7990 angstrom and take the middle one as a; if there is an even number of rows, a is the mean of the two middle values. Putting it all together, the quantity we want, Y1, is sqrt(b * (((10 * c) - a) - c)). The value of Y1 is 0.05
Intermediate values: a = 0.031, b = 0.024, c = 0.0160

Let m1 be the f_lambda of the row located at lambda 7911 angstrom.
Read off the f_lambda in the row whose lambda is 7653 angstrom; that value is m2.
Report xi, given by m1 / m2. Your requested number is 0.91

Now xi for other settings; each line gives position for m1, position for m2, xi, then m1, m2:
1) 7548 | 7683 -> 1.04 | 4.181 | 4.031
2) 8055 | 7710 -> 0.91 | 3.843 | 4.213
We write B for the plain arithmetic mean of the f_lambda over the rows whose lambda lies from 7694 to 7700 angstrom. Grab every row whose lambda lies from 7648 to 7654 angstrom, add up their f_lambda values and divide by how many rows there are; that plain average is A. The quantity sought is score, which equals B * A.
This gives 16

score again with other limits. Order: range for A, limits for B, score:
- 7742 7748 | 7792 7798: 13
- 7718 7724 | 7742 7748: 16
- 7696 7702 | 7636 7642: 18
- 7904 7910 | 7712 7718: 14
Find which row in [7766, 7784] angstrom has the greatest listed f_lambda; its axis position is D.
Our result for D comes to 7773 angstrom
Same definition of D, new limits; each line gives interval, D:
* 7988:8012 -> 7998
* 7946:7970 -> 7950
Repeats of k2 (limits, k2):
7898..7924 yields 7923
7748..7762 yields 7755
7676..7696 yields 7695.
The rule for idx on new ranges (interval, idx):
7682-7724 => -0.19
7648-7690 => -0.17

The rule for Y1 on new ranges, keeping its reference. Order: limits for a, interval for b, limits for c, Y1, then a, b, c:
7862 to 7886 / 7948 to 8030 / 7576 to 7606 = 0.01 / 0.072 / 0.007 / 0.0107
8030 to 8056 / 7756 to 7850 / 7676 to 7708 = 0.08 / -0.022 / 0.046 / 0.0122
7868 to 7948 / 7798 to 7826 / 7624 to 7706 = 0.05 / 0.053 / 0.046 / 0.0127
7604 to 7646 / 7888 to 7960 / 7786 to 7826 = 0.17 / -0.032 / 0.050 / 0.0643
